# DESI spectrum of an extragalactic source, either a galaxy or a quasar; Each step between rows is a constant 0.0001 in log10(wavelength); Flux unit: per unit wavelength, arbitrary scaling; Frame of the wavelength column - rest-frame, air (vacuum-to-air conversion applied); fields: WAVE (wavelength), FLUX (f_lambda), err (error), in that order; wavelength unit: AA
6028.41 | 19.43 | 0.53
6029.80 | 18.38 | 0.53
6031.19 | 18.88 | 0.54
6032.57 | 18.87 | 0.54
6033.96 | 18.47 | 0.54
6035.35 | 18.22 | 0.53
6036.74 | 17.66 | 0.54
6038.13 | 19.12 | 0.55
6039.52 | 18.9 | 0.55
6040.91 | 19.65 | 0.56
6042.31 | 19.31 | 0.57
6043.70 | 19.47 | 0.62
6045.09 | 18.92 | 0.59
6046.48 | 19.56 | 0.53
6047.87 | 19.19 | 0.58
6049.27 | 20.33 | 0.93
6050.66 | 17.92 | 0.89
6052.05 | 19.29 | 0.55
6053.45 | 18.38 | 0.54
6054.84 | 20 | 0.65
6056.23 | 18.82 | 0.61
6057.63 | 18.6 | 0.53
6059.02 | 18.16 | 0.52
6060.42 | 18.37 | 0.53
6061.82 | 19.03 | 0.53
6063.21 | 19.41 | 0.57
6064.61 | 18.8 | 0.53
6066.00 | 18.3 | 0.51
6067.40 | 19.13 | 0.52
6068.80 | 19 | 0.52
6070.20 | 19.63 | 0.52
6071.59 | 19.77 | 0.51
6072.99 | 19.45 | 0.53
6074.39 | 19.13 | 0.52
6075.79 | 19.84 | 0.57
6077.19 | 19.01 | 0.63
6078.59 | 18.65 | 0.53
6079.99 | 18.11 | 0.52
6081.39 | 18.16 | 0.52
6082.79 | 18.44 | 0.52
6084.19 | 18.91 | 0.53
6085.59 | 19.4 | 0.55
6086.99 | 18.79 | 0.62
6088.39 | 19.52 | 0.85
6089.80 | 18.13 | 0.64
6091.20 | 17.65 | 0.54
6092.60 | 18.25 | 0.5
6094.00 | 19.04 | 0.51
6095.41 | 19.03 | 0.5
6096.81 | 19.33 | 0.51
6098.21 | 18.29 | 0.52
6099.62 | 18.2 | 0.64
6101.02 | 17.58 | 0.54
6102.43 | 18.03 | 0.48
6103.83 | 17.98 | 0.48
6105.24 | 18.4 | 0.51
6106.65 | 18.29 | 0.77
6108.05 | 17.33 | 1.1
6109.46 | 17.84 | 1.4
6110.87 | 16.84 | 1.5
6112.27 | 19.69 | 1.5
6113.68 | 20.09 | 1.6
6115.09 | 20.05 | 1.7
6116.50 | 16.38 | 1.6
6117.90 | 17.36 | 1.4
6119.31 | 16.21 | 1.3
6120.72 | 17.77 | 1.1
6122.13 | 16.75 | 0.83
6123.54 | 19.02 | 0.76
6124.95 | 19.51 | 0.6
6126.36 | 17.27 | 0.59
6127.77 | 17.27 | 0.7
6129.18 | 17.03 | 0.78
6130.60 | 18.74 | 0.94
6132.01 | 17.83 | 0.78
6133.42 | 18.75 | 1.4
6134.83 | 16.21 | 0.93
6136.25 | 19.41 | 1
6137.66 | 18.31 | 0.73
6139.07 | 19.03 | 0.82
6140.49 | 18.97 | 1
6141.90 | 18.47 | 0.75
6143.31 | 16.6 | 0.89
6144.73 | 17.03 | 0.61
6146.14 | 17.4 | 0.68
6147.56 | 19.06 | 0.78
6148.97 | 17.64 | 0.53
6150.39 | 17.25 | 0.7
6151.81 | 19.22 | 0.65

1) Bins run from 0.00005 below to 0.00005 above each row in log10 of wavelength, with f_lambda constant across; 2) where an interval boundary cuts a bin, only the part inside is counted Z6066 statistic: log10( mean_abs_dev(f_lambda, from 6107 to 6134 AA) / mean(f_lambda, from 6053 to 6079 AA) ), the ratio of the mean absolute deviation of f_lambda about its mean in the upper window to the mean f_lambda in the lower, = -1.26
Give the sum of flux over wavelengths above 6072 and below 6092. 263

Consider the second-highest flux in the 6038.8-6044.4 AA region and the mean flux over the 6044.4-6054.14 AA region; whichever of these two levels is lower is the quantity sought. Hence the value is 19.1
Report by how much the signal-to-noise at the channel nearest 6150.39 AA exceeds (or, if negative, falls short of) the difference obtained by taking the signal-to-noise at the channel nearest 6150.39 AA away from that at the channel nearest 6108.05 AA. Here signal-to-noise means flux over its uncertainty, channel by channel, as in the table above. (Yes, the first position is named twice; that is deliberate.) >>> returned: 34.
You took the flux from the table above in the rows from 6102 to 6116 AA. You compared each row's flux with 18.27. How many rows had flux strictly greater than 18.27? 5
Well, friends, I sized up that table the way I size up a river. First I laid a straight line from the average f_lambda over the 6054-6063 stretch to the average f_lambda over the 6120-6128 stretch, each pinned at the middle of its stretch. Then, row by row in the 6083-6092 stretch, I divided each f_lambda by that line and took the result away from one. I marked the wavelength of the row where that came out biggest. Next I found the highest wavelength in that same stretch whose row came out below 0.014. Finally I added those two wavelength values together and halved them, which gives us 6089.8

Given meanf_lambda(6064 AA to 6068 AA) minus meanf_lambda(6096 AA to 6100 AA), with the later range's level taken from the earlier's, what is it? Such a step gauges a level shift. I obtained 0.1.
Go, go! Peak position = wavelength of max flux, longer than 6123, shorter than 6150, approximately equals 6124.95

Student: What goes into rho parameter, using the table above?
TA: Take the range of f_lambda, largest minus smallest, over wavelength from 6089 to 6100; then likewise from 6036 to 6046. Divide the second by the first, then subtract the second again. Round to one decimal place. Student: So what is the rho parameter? -0.8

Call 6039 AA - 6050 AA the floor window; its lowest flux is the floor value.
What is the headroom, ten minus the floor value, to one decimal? -8.9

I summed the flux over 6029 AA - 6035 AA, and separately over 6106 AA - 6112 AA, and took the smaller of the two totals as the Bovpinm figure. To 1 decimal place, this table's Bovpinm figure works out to 70.3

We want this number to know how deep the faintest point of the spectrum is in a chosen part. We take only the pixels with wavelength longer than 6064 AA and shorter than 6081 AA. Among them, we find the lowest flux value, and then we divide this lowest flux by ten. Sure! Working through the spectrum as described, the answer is 1.81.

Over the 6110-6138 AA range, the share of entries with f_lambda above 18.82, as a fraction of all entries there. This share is 0.3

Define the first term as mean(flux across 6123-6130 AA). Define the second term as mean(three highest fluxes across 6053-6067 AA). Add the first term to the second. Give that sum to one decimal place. 37.5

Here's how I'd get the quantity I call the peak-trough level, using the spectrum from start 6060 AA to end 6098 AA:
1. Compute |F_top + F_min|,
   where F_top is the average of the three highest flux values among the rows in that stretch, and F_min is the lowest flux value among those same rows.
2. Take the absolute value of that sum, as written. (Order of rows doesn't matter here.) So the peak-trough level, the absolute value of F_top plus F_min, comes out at 37.4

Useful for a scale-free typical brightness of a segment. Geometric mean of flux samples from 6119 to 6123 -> 16.9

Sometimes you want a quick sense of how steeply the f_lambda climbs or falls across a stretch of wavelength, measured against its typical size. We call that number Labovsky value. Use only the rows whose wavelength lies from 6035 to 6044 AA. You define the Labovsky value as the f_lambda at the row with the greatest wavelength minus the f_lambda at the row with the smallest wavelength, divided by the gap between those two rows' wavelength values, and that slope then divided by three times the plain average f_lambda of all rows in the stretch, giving 0.0026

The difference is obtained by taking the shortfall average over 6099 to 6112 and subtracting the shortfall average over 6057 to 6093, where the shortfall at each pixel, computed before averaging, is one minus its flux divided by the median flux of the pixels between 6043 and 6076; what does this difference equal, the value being 0.05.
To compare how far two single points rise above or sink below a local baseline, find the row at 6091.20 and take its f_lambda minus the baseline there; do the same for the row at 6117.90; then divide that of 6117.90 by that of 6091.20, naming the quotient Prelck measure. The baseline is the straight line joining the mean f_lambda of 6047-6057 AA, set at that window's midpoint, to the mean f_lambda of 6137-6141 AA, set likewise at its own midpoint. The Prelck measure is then 1.1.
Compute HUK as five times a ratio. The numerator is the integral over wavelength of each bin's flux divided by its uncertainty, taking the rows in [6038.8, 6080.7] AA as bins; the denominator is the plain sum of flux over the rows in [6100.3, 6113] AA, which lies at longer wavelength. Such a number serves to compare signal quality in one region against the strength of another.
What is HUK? 44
